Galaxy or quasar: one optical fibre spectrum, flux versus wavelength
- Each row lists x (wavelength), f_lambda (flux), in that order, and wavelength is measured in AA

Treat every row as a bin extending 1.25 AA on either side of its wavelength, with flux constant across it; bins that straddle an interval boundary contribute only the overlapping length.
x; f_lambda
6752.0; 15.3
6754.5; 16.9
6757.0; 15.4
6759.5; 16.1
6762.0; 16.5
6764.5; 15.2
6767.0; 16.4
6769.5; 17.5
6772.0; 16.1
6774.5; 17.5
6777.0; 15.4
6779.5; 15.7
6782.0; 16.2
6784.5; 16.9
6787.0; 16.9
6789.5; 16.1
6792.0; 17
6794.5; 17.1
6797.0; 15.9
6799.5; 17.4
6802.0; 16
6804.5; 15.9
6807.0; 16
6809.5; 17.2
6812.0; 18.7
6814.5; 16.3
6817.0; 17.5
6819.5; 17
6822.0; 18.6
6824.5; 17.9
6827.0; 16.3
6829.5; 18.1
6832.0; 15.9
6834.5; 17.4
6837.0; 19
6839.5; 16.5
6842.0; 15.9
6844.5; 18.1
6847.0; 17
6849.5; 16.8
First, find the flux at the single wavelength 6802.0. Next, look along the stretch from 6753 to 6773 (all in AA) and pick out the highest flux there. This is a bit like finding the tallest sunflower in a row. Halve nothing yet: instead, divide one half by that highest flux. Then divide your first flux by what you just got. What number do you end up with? 560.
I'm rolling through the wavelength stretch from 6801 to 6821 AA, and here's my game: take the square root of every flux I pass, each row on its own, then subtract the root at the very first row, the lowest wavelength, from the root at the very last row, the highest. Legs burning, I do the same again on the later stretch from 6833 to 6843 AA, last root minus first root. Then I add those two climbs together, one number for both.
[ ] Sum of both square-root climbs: -0.06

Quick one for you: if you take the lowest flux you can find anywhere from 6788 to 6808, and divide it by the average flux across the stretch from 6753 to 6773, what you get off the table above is 0.978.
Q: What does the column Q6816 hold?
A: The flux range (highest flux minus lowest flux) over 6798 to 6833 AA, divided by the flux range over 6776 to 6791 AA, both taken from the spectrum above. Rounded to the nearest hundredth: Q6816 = 1.87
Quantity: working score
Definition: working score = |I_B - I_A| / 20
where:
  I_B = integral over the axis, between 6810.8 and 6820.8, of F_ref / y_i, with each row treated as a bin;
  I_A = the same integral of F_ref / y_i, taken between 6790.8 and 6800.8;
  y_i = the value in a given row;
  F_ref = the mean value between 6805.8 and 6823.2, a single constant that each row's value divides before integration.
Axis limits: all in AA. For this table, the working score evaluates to 0.015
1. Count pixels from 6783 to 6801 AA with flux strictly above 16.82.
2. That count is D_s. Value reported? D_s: 5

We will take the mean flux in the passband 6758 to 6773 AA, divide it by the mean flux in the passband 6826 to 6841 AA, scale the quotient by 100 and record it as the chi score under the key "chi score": 95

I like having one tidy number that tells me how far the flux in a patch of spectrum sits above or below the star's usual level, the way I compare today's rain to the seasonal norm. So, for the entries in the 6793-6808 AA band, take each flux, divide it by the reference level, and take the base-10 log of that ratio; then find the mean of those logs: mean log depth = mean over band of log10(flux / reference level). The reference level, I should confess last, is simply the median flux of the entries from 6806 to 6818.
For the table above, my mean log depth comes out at -0.021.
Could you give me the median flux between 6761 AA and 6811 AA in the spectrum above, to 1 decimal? 16.3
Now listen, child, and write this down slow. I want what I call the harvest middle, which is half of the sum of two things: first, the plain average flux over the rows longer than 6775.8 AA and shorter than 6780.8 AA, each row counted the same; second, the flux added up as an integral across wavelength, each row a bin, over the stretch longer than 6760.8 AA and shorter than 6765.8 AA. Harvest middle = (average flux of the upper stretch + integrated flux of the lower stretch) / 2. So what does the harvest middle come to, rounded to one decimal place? 47.4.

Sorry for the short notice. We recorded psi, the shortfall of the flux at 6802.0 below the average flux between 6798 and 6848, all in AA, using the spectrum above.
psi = 1.1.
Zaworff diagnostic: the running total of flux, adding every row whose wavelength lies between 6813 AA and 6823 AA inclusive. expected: 69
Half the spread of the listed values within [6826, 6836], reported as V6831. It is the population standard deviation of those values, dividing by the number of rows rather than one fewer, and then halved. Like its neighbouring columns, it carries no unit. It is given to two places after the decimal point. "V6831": 0.44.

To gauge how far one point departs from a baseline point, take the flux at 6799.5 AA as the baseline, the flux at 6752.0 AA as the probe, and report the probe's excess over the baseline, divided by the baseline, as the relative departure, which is -0.12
